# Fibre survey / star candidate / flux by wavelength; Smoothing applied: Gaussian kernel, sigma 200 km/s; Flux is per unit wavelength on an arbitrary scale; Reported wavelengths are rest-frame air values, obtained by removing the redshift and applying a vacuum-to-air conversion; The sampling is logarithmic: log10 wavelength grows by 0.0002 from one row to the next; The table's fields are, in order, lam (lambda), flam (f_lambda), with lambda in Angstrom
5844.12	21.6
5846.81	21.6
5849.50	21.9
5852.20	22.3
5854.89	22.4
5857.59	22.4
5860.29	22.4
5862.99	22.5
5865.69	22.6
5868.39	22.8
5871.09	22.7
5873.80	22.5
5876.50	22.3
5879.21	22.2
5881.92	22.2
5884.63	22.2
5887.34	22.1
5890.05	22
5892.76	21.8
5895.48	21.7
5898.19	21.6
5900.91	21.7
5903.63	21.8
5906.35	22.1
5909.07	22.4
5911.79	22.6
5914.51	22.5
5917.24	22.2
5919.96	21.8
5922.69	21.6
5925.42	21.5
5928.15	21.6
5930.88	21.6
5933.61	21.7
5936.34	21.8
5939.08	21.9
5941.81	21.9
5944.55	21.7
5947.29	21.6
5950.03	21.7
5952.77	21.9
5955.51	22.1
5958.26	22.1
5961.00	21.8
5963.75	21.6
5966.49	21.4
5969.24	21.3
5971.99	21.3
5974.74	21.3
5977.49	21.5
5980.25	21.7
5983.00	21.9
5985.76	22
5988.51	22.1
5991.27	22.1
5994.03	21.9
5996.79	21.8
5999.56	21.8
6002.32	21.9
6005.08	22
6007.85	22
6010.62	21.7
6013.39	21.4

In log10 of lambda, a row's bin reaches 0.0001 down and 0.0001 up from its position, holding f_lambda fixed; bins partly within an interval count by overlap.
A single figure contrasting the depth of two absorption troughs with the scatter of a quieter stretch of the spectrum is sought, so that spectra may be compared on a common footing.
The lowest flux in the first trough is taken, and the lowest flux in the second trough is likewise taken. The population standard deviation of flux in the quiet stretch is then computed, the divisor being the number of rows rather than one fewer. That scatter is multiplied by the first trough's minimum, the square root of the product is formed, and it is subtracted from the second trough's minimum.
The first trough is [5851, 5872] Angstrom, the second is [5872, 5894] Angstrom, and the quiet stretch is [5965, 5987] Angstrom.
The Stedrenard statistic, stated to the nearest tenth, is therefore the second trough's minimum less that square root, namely 19.4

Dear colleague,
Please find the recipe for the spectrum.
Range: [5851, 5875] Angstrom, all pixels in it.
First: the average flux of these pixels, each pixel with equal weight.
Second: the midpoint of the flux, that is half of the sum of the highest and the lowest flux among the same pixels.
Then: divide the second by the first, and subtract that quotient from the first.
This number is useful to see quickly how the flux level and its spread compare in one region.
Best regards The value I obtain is 21.5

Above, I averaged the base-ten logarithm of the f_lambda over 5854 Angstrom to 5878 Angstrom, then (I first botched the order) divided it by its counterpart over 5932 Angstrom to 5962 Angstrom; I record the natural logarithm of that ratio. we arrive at 0.010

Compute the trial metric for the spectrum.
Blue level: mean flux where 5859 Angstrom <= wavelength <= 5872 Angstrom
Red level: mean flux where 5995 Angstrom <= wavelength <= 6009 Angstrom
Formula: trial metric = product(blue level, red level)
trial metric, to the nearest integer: 495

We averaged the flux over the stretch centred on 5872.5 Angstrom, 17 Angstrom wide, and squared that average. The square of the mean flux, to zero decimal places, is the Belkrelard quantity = 507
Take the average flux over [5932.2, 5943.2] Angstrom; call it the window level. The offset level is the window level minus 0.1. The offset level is 21.7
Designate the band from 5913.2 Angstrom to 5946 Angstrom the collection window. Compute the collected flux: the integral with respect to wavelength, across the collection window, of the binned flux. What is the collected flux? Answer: 715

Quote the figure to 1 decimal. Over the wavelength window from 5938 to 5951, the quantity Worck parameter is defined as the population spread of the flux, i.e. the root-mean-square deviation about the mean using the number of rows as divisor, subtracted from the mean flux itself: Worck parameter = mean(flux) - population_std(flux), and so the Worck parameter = 21.6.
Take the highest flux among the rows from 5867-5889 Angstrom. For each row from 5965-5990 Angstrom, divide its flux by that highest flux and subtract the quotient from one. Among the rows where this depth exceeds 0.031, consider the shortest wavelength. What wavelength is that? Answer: 5966.49 Angstrom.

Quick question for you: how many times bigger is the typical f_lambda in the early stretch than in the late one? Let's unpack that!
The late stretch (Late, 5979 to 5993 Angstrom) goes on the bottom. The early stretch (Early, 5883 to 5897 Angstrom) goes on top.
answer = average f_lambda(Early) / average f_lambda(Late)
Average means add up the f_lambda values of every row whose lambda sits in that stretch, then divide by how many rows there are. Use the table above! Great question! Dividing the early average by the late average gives 1.00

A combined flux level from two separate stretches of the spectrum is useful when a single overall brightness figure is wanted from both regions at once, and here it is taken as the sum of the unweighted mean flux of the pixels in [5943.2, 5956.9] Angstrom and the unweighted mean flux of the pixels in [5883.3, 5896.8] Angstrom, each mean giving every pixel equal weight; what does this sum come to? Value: 43.8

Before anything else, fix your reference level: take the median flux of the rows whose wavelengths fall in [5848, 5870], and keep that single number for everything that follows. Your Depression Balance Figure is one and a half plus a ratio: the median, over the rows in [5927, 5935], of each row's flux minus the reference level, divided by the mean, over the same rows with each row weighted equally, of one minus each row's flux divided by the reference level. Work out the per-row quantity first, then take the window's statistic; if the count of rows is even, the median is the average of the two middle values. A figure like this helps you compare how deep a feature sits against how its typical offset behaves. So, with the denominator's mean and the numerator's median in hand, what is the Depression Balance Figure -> -21.9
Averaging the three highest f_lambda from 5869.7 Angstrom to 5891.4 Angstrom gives 22.5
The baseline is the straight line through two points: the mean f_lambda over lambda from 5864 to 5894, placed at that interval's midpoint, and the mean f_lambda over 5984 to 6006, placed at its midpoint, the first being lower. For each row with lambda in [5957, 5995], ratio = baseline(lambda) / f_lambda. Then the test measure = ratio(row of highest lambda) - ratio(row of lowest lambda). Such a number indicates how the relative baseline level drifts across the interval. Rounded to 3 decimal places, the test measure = 0.004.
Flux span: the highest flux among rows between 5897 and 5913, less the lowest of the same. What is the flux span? 1.0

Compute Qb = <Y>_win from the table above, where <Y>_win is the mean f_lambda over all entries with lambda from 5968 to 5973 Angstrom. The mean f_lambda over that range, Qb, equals 21.3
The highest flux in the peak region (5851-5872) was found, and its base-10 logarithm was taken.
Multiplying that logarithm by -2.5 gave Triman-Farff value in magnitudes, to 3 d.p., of -3.395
